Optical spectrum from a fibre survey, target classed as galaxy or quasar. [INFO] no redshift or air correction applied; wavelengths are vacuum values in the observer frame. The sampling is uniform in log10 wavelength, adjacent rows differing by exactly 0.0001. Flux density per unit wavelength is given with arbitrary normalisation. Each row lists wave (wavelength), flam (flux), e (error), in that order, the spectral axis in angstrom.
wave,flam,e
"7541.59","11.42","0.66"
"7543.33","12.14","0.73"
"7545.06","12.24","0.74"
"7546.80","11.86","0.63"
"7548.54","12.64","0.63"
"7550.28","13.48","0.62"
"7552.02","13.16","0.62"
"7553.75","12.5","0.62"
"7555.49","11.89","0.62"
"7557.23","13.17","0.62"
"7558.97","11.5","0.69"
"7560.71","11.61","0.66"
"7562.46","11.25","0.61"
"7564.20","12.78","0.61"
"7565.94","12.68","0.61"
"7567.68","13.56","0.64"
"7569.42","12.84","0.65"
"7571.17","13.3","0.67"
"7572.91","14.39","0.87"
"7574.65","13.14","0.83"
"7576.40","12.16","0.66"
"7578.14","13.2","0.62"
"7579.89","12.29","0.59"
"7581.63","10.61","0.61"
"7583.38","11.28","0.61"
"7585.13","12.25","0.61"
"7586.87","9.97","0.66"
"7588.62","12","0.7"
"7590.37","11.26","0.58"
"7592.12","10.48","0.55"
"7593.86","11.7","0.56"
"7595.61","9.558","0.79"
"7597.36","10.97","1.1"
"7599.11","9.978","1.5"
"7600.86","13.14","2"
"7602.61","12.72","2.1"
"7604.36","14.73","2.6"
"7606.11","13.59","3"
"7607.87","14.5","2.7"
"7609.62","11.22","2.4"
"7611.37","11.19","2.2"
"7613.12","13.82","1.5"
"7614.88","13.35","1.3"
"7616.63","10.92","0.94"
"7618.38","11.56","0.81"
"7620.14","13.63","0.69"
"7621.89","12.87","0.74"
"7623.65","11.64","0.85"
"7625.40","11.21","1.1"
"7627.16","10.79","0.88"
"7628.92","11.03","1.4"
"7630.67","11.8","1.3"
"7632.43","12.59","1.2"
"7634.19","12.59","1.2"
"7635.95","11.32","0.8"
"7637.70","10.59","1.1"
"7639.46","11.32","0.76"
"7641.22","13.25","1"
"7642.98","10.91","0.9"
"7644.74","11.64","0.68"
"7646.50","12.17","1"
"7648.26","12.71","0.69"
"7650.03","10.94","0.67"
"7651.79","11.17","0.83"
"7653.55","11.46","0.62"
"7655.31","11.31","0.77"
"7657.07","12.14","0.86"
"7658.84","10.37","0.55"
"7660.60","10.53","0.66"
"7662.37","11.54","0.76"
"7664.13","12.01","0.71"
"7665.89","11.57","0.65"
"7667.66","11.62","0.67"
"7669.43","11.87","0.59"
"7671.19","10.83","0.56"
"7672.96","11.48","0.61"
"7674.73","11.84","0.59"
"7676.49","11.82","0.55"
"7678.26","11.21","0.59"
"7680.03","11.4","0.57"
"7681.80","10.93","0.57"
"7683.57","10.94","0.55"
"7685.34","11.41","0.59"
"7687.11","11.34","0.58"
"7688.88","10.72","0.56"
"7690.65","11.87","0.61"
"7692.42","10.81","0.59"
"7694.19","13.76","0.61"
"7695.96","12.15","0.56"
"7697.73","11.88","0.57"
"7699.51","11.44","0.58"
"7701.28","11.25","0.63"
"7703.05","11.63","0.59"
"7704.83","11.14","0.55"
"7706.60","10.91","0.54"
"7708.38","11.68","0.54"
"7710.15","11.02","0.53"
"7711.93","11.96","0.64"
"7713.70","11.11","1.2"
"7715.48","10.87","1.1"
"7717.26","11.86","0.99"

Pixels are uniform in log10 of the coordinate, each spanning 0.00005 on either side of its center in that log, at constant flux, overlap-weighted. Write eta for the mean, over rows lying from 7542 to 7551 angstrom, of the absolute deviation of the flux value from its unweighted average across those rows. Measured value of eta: 0.5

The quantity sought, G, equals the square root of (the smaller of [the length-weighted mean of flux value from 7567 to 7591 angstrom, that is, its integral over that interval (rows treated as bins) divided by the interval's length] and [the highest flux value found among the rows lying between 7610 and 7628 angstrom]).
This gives 3.51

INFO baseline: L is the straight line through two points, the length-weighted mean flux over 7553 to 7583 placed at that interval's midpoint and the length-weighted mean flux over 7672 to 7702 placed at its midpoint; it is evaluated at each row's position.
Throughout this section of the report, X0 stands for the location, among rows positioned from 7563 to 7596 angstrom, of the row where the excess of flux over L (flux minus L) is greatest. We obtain 7572.91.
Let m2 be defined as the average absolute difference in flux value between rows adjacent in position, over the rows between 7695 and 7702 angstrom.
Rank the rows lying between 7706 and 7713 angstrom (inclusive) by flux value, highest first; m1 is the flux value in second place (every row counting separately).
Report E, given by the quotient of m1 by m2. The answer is 38.9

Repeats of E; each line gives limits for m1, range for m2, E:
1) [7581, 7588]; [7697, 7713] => 22.0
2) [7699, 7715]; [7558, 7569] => 19.6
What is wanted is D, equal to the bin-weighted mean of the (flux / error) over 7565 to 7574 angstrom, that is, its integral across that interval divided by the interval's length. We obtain 20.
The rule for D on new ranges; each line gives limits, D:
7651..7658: 15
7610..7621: 11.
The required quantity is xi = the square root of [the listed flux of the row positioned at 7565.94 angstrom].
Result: 3.56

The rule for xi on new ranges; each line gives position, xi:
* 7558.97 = 3.39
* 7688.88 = 3.27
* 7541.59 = 3.38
